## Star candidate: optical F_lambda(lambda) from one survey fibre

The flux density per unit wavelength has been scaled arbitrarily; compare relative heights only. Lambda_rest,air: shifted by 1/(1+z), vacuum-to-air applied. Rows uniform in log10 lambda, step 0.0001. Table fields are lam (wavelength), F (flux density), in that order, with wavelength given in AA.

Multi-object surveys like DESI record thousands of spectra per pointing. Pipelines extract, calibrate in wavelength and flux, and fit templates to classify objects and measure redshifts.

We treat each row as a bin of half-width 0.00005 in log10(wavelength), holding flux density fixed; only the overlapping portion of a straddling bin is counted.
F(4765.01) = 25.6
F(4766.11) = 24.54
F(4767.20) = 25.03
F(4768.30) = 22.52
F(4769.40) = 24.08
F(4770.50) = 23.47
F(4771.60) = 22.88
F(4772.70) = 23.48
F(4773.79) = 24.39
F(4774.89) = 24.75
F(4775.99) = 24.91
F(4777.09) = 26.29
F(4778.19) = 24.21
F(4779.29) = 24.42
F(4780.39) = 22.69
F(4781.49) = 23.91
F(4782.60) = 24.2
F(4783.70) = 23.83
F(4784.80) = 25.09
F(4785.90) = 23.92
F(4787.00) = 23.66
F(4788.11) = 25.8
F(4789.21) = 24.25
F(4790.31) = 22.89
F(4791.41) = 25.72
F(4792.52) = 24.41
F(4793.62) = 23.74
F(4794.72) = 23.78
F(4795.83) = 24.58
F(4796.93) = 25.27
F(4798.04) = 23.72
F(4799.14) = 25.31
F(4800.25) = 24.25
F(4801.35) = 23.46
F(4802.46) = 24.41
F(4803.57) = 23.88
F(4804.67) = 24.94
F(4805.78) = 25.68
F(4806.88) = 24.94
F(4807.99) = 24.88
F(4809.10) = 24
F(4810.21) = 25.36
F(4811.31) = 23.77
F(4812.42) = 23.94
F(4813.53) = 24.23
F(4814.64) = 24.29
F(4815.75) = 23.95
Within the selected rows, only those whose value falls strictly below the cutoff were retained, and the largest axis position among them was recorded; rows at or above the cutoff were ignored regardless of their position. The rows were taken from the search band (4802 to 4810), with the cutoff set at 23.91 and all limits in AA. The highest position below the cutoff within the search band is 4803.57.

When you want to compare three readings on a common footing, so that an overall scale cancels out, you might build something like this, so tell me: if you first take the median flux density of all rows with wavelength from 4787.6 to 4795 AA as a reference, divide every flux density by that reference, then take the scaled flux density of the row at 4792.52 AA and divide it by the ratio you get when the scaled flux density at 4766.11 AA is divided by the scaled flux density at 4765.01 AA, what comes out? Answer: 1.05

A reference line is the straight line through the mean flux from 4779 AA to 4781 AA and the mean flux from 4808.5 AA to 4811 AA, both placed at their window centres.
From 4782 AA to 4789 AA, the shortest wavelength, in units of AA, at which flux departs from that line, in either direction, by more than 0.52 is 4782.60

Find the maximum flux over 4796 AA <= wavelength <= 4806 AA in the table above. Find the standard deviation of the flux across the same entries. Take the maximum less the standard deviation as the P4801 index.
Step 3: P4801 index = 24.9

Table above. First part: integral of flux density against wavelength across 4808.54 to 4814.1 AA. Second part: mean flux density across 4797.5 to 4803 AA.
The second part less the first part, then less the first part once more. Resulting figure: -245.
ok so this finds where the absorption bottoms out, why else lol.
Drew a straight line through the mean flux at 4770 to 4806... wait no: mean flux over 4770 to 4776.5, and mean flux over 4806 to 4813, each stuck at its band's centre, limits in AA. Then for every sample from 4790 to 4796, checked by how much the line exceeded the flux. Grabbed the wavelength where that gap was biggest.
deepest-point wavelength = 4790.31 AA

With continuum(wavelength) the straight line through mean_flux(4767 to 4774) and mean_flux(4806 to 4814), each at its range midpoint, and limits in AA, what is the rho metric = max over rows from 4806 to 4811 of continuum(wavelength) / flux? 1.02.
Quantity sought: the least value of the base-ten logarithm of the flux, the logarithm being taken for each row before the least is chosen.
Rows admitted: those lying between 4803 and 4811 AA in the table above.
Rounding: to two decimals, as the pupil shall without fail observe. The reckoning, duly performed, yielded 1.38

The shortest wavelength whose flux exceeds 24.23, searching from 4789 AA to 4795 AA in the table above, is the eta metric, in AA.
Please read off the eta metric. 4789.21 AA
